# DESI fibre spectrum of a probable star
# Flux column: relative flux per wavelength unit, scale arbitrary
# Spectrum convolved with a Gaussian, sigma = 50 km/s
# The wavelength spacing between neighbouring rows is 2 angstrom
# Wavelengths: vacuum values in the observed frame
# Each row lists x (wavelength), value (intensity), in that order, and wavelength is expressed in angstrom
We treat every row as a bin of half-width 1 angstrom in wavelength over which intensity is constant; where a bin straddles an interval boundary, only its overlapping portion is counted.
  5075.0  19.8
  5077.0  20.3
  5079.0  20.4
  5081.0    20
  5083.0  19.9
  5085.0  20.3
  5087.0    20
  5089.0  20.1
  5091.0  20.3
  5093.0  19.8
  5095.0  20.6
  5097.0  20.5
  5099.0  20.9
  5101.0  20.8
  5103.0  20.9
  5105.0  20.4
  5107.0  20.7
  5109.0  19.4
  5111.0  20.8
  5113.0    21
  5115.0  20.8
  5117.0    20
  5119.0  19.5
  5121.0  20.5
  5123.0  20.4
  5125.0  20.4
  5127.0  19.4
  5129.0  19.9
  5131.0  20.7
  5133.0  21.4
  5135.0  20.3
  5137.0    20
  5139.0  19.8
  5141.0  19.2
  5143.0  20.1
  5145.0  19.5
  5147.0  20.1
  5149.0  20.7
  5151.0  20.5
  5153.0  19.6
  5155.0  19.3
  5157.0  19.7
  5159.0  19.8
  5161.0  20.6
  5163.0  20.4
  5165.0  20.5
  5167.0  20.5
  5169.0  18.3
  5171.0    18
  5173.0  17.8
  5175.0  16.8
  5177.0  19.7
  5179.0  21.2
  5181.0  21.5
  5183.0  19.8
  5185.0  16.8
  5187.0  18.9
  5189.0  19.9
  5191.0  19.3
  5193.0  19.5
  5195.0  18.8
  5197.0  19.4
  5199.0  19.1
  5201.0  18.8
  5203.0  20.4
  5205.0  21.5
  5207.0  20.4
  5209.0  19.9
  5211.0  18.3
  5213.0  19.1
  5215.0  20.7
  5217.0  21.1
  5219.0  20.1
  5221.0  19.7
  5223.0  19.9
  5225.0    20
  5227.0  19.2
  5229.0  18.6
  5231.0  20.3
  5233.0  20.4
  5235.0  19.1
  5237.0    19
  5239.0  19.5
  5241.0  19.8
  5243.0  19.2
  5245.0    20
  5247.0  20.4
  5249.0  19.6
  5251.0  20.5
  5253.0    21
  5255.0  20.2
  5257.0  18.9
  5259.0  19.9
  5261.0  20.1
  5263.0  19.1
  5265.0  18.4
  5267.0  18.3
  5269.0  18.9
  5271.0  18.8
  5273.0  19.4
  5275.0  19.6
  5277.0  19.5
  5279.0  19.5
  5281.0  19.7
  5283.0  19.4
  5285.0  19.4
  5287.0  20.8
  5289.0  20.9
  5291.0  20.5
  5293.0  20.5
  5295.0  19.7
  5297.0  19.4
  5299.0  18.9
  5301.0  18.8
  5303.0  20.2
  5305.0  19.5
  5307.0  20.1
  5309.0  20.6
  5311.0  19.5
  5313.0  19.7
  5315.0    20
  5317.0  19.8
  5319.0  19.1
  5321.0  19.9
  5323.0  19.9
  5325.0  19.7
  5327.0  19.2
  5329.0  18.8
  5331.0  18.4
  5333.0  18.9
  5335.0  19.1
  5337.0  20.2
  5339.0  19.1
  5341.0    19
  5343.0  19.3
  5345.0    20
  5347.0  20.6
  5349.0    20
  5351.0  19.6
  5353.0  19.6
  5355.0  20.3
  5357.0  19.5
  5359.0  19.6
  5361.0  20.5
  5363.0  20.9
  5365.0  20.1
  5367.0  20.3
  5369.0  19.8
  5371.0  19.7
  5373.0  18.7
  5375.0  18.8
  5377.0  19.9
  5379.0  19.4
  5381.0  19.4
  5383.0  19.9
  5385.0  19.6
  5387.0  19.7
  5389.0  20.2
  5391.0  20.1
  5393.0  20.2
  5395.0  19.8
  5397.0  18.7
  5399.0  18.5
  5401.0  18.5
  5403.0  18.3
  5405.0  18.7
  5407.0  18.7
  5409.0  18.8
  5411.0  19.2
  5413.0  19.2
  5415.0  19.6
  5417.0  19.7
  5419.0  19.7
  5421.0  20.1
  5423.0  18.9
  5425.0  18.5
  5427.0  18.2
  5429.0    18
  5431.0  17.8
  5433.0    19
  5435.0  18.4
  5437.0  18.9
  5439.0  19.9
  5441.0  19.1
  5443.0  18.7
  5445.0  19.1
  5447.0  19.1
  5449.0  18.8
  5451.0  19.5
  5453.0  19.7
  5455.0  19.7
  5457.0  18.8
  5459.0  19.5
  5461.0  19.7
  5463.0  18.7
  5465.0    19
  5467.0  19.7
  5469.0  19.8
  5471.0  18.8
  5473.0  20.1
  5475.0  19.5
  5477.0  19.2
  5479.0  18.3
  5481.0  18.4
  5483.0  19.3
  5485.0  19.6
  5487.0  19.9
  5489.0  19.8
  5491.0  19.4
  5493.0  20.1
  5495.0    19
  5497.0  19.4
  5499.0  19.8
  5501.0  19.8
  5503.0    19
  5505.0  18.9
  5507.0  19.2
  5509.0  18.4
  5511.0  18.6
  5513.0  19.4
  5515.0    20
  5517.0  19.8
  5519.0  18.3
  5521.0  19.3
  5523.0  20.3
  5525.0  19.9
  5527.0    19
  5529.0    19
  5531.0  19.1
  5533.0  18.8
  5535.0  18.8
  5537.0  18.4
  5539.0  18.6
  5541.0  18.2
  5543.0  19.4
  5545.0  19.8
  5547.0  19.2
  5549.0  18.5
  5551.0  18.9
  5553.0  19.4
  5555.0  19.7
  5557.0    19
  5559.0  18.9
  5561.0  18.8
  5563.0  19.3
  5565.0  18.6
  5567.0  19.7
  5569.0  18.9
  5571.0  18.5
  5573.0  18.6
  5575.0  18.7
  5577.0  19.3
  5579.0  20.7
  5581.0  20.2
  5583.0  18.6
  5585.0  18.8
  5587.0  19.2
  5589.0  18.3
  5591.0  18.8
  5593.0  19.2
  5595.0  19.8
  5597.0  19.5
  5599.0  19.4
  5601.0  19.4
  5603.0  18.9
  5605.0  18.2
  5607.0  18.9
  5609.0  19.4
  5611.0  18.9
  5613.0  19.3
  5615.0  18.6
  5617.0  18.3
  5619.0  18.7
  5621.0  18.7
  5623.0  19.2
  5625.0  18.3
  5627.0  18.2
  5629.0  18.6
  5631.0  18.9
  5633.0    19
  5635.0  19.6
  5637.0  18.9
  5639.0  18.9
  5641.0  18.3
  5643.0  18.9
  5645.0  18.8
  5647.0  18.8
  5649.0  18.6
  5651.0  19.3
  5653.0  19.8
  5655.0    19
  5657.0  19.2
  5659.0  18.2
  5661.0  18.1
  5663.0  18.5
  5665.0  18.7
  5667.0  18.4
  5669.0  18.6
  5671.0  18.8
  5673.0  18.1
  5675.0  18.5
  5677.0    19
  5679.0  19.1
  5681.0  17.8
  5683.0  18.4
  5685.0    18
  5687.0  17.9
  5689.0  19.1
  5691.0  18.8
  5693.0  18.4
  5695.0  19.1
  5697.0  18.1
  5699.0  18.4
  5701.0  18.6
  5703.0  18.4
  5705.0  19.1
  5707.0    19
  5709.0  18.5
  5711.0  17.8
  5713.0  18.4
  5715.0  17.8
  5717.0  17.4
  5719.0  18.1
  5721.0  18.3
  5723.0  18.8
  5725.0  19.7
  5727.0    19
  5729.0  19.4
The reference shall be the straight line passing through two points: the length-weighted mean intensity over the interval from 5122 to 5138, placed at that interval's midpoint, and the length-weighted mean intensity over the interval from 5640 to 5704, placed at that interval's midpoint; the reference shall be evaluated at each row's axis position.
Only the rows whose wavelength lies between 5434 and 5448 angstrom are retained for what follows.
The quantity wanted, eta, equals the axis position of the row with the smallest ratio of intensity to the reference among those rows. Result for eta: 5435.0 angstrom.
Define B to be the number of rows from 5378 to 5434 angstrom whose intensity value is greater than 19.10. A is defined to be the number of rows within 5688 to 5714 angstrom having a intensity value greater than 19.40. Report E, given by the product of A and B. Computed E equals 0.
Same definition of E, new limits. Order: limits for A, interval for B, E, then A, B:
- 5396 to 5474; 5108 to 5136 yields 182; 13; 14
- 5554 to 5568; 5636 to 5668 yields 6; 2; 3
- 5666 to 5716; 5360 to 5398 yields 0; 0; 16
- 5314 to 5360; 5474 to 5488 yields 70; 14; 5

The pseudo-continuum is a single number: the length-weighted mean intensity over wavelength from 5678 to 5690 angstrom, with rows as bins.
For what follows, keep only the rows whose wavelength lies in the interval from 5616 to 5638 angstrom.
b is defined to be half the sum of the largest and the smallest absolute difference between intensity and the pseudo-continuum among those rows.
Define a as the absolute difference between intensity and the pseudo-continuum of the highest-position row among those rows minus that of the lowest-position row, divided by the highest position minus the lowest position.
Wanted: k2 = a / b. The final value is 0.03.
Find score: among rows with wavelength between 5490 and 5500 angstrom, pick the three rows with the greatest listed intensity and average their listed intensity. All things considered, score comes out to 19.8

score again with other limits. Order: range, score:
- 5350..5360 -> 19.8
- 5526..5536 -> 19.0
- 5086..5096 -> 20.3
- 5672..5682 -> 18.9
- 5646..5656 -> 19.4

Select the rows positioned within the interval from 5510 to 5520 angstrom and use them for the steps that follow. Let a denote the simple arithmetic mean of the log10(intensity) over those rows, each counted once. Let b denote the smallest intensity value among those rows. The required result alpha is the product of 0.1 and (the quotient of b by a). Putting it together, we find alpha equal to 1.43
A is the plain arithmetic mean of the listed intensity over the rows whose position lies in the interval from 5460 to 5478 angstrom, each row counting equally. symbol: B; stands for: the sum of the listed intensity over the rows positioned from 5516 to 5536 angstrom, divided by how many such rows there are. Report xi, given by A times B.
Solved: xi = 373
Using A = 19.4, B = 19.2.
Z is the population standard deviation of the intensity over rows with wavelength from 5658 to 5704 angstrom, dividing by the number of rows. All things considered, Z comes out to 0.378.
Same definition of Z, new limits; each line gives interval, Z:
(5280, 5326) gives 0.557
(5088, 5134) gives 0.522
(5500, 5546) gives 0.580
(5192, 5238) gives 0.810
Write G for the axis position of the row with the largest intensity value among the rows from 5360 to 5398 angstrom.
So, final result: 5363.0 angstrom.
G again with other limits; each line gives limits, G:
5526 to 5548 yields 5545.0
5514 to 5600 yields 5579.0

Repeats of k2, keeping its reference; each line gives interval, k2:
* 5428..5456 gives 0.05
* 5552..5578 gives -0.01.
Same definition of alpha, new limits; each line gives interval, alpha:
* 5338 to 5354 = 1.47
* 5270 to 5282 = 1.46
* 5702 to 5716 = 1.41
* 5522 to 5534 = 1.46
